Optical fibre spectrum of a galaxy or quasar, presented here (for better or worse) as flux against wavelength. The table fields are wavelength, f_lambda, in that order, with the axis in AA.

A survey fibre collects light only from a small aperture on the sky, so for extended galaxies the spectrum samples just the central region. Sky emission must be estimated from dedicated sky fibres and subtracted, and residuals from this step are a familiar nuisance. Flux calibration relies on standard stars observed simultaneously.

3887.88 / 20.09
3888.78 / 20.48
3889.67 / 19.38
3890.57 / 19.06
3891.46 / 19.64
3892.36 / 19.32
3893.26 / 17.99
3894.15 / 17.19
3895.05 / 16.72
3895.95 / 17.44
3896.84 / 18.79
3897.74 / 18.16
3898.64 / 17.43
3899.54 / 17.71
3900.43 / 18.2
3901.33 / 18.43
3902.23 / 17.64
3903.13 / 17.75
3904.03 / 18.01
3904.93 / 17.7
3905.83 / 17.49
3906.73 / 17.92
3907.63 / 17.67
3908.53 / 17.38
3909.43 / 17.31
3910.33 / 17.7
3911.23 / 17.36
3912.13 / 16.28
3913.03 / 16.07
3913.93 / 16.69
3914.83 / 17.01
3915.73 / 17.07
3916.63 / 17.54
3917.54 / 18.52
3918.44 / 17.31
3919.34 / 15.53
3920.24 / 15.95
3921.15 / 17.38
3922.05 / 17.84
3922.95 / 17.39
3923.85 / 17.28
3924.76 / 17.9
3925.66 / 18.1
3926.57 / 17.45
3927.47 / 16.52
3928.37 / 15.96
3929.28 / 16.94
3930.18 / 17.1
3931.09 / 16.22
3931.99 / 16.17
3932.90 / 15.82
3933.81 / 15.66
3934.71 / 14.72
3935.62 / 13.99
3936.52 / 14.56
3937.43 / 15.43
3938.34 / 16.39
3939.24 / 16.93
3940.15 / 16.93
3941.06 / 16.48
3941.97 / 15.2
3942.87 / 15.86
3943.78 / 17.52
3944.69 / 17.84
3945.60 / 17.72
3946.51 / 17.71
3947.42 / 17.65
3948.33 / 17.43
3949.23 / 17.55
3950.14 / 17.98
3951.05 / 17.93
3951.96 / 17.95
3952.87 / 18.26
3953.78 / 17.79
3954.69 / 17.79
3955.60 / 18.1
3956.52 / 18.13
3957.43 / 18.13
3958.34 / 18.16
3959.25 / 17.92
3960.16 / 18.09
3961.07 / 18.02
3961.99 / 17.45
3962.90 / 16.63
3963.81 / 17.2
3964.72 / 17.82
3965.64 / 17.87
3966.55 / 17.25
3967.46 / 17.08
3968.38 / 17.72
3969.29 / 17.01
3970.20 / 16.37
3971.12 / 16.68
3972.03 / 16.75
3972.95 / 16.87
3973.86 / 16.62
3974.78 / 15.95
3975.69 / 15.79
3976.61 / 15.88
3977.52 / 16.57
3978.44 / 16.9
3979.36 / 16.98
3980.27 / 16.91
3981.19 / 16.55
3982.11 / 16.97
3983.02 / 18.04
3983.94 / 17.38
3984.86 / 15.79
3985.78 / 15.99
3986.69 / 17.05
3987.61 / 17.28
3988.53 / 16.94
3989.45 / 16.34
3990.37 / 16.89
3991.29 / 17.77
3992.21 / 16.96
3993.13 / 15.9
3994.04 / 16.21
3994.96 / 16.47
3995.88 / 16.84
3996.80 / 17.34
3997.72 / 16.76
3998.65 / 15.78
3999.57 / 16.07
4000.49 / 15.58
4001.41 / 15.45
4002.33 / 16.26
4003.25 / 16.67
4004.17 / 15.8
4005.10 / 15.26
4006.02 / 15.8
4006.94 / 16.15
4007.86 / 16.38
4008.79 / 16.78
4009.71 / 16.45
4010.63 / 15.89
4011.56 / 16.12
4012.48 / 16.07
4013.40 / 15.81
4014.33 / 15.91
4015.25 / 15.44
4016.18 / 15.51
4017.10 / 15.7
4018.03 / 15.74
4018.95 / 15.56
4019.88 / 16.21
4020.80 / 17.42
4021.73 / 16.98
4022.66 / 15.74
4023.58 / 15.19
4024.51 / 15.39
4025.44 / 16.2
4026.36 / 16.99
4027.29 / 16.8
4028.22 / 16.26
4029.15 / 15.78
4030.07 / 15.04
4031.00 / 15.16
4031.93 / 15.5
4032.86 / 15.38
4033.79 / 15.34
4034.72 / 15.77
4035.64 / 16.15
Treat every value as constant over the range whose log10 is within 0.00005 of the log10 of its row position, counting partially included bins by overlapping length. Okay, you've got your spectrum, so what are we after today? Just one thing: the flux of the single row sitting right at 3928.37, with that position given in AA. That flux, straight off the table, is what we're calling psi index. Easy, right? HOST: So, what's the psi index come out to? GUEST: 15.96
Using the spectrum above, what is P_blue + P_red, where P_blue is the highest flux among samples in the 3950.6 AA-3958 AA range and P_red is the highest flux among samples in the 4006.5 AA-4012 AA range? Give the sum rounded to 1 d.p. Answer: 35.0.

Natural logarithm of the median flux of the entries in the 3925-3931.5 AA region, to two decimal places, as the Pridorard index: 2.83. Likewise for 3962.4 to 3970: 2.85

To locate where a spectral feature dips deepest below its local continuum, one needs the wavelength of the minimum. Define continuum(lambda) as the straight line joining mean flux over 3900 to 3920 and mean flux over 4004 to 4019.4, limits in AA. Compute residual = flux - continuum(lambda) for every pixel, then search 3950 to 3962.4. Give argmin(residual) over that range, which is 3961.99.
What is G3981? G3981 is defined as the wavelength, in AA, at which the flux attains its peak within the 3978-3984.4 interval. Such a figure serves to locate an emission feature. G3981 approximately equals 3983.02 AA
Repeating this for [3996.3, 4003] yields 3996.80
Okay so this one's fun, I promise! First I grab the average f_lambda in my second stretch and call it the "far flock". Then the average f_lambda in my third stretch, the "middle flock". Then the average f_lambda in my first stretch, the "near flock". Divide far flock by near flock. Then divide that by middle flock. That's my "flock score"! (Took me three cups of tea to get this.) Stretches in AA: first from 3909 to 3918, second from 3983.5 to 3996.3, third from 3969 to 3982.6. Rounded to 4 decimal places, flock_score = 0.0587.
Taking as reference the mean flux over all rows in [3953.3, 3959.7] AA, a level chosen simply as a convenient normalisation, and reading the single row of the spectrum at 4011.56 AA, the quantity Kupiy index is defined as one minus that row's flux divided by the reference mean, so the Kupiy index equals 0.10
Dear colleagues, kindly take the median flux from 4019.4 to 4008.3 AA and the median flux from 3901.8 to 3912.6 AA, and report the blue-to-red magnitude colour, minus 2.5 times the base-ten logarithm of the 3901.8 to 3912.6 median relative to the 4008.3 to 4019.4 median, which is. -0.12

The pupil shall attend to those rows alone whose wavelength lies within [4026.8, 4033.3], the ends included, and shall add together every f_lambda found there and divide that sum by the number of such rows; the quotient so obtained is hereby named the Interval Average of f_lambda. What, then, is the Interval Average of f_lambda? 15.7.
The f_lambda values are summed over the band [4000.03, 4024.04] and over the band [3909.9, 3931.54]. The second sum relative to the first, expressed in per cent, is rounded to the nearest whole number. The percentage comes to 98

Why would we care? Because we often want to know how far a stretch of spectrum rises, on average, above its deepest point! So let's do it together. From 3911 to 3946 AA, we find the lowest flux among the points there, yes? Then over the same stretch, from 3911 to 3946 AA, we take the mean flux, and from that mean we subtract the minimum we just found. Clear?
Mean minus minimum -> 2.6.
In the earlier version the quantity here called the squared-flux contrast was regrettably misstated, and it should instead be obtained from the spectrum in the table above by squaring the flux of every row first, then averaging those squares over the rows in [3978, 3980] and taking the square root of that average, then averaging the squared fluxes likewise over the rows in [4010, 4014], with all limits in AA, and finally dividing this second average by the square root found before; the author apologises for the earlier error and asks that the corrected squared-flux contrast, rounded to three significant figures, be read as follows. 15.1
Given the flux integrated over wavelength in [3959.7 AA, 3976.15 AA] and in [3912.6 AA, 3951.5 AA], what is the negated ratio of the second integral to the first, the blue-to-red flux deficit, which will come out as -2.3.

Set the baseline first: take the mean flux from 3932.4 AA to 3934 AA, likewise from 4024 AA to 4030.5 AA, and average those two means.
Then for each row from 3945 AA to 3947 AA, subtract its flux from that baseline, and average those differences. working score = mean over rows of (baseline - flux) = -1.8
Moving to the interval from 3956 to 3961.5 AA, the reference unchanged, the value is -2.2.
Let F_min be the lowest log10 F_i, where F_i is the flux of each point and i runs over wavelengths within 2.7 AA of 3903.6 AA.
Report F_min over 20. 0.0621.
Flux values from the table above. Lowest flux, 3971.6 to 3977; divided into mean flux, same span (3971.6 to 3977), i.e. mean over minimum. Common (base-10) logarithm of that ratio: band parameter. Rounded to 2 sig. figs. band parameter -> 0.014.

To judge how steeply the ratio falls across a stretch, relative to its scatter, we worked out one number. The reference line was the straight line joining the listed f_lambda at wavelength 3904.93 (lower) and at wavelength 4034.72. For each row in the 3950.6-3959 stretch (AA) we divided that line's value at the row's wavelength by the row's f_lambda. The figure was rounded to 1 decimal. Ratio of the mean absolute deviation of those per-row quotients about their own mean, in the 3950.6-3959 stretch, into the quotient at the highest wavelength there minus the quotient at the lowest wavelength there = -2.0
